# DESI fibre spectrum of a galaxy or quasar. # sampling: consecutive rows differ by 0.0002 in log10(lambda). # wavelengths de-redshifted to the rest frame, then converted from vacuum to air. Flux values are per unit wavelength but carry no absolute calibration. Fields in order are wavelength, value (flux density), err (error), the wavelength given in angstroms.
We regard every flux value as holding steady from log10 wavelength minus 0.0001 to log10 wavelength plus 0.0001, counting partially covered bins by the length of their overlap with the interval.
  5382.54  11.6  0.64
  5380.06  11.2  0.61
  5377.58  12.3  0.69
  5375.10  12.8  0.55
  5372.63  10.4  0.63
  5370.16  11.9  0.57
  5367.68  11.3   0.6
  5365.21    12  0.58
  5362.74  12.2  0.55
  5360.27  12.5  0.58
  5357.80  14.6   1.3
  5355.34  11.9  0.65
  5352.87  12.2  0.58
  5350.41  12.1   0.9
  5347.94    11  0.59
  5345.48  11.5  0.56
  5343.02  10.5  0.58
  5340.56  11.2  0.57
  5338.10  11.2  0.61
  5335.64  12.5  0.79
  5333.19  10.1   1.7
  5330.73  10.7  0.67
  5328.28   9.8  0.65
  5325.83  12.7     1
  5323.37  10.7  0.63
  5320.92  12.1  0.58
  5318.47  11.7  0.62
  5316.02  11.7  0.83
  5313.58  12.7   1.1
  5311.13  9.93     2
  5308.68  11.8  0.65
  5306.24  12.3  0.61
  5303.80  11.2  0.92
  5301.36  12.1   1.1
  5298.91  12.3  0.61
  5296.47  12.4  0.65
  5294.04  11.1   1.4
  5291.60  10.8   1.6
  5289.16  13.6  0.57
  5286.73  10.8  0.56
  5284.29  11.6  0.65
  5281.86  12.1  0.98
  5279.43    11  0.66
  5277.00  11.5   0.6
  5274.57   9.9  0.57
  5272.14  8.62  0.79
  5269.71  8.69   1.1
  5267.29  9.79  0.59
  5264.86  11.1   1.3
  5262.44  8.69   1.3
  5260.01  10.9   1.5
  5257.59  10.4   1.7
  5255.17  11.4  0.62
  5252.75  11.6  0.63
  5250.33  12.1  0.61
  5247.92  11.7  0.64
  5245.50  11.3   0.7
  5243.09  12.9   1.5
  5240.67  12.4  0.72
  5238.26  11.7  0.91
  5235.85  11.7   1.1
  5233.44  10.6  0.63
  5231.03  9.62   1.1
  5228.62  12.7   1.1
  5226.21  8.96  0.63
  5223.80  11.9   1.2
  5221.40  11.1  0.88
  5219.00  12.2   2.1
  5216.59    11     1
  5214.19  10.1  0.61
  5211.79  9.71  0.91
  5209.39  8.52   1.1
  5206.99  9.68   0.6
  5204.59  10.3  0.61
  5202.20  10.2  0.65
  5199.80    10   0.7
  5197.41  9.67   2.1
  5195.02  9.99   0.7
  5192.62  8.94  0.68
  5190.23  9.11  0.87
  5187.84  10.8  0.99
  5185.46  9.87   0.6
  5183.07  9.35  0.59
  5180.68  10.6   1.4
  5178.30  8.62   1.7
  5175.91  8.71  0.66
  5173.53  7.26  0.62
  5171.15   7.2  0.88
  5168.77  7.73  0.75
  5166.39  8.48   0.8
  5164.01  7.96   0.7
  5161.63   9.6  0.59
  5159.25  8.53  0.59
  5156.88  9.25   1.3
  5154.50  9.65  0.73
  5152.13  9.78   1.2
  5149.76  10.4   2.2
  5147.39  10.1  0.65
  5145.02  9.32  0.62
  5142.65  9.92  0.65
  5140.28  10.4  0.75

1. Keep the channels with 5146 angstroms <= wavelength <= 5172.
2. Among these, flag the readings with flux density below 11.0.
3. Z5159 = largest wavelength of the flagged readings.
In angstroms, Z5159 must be 5171.15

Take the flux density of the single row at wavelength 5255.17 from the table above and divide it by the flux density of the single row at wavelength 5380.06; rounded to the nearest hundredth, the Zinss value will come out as 1.02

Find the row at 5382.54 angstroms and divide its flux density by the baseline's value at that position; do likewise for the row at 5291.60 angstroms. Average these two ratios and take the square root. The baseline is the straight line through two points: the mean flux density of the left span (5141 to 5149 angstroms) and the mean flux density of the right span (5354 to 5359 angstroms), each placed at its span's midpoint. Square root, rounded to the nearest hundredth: 0.93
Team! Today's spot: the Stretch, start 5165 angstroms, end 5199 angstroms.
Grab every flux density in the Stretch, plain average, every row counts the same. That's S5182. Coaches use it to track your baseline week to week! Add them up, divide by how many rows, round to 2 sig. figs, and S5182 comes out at 9.0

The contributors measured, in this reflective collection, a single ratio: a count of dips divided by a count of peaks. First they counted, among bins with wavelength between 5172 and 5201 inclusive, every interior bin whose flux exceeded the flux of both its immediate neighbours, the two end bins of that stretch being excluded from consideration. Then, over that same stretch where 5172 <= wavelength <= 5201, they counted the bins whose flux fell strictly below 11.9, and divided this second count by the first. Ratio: 3.0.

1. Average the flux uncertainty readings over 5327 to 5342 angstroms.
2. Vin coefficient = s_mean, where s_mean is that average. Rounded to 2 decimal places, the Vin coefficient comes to 0.83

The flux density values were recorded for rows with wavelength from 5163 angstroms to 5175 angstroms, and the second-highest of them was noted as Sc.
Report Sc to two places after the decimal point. 7.96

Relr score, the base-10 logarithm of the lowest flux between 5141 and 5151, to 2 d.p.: 0.97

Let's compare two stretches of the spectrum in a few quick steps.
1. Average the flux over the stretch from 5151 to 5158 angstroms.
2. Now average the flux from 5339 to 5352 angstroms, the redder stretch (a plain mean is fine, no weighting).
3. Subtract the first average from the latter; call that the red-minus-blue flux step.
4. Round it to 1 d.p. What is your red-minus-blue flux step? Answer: 1.7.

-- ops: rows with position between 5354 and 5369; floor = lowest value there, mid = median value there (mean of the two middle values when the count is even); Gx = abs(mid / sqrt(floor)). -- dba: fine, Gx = 3.6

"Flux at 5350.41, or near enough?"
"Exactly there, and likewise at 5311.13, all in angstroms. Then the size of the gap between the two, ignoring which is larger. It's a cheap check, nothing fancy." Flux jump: 2.2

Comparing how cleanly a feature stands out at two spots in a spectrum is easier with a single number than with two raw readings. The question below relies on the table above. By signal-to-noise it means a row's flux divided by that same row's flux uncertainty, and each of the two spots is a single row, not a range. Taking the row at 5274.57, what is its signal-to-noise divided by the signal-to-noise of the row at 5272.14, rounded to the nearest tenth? 1.6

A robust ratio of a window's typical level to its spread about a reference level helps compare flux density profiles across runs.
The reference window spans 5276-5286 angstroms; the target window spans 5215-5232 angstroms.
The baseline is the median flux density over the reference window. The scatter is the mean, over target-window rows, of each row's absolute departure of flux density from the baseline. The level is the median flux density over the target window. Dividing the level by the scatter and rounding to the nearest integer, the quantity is 10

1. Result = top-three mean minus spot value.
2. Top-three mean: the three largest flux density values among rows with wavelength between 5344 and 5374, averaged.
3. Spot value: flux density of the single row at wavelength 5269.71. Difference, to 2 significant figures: 4.4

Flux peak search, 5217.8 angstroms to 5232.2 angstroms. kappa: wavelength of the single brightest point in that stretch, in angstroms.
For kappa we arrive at 5228.62 angstroms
